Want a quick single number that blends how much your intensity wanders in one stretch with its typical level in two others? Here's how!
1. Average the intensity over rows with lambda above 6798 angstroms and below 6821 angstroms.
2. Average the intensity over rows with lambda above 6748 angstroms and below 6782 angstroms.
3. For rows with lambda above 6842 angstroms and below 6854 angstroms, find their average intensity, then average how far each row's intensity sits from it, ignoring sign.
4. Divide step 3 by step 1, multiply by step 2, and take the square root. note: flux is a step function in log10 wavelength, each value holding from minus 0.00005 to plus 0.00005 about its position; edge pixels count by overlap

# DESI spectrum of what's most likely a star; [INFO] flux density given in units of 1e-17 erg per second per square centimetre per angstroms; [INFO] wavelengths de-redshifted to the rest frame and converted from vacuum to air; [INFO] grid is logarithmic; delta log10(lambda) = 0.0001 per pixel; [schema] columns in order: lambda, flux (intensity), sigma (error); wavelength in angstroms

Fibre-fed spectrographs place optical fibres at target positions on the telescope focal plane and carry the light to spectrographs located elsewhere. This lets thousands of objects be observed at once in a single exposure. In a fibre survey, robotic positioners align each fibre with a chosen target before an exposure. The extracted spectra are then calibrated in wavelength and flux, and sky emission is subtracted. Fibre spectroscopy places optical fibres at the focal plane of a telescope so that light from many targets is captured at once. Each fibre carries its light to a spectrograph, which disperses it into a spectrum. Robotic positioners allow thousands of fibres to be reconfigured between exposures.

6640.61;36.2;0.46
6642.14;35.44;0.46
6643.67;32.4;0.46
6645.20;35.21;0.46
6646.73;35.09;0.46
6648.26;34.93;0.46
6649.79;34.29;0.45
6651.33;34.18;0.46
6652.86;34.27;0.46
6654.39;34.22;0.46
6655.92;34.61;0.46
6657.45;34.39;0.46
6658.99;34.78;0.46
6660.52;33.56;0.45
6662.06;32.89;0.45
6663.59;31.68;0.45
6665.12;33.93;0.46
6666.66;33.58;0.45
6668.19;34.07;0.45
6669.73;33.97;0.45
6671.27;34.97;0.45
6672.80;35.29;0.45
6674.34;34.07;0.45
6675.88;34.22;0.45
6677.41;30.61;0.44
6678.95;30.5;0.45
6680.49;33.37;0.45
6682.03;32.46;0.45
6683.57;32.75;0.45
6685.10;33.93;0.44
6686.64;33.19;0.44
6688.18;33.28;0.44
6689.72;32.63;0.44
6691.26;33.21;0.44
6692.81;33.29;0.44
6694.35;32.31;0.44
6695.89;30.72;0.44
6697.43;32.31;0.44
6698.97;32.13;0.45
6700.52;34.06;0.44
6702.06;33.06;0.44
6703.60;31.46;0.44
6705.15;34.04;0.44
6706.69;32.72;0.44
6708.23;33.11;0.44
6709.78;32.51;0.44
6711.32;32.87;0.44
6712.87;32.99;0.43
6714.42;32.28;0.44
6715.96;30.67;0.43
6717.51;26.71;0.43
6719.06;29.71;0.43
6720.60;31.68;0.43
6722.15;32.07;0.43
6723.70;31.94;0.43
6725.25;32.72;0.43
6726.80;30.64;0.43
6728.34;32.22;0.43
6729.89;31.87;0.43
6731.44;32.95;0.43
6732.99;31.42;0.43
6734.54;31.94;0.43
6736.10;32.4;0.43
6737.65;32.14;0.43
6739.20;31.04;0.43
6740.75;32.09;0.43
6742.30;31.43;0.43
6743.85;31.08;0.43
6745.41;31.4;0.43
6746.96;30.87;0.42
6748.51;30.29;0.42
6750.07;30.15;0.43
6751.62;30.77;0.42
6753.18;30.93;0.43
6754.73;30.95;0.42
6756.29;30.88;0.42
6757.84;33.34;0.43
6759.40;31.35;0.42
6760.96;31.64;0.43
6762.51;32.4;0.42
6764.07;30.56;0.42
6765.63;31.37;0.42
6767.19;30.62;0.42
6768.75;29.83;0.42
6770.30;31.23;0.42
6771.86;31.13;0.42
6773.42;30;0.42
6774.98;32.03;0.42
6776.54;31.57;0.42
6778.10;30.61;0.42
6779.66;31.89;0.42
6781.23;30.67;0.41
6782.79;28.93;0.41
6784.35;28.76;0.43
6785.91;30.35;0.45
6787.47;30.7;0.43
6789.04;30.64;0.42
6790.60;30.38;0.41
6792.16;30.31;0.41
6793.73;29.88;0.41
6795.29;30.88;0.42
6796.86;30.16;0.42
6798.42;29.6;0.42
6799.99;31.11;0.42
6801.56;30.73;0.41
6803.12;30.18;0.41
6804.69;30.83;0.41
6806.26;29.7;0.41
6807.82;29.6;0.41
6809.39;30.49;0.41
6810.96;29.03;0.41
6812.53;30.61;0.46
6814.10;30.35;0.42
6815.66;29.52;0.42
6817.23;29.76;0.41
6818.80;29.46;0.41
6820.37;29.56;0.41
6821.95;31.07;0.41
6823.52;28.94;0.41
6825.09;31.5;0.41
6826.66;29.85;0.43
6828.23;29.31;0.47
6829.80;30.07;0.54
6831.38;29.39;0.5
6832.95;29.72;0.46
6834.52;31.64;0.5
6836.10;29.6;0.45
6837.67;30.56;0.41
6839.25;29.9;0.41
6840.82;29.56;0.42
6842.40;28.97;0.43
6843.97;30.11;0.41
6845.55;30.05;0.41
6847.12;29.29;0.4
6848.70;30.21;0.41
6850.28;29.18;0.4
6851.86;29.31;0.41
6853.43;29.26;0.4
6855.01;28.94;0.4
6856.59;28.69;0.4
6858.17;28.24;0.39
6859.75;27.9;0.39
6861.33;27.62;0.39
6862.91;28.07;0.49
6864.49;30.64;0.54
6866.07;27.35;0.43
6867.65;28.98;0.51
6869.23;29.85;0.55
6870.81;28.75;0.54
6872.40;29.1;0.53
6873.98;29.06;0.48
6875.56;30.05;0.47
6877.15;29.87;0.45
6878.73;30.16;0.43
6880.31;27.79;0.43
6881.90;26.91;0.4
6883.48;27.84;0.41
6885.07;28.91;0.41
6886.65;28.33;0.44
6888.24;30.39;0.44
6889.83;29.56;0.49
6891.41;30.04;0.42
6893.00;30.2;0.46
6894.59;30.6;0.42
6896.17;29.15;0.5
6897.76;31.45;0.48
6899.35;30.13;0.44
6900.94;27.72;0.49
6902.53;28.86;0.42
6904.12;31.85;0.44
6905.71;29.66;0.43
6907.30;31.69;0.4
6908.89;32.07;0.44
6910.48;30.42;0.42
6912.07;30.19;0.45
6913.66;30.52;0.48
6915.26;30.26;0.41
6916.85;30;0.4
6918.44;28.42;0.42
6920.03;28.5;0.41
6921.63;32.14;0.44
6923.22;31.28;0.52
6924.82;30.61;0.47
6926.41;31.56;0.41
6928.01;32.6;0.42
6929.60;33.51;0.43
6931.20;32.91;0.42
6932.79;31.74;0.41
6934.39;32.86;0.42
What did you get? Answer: 0.67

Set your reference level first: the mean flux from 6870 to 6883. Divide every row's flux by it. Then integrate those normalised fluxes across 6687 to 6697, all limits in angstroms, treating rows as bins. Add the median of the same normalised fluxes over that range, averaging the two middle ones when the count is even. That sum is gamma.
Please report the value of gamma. 12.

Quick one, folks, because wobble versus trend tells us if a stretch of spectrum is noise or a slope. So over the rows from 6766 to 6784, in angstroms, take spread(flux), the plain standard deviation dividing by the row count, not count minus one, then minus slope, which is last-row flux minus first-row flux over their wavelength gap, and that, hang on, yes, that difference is 1.00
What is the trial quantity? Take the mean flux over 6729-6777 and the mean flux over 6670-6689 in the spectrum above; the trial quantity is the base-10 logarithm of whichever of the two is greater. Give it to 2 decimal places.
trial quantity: 1.52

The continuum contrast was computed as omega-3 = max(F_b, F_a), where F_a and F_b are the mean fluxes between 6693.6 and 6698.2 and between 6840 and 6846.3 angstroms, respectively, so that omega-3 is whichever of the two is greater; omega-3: 31.8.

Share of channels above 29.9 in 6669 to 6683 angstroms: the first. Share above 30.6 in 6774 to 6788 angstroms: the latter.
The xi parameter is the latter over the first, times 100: 67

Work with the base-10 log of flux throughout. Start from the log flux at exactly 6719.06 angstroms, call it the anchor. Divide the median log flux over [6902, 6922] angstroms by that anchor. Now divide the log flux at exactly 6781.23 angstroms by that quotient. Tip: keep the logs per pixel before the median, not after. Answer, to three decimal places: 1.479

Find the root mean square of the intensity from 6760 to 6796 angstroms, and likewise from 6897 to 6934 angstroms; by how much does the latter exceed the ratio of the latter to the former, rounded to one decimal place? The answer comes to 29.8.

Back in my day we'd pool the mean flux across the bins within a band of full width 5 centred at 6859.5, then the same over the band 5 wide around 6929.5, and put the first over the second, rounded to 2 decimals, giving 0.85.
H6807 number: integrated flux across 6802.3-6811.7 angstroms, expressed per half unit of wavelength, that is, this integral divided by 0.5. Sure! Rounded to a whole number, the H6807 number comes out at 564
